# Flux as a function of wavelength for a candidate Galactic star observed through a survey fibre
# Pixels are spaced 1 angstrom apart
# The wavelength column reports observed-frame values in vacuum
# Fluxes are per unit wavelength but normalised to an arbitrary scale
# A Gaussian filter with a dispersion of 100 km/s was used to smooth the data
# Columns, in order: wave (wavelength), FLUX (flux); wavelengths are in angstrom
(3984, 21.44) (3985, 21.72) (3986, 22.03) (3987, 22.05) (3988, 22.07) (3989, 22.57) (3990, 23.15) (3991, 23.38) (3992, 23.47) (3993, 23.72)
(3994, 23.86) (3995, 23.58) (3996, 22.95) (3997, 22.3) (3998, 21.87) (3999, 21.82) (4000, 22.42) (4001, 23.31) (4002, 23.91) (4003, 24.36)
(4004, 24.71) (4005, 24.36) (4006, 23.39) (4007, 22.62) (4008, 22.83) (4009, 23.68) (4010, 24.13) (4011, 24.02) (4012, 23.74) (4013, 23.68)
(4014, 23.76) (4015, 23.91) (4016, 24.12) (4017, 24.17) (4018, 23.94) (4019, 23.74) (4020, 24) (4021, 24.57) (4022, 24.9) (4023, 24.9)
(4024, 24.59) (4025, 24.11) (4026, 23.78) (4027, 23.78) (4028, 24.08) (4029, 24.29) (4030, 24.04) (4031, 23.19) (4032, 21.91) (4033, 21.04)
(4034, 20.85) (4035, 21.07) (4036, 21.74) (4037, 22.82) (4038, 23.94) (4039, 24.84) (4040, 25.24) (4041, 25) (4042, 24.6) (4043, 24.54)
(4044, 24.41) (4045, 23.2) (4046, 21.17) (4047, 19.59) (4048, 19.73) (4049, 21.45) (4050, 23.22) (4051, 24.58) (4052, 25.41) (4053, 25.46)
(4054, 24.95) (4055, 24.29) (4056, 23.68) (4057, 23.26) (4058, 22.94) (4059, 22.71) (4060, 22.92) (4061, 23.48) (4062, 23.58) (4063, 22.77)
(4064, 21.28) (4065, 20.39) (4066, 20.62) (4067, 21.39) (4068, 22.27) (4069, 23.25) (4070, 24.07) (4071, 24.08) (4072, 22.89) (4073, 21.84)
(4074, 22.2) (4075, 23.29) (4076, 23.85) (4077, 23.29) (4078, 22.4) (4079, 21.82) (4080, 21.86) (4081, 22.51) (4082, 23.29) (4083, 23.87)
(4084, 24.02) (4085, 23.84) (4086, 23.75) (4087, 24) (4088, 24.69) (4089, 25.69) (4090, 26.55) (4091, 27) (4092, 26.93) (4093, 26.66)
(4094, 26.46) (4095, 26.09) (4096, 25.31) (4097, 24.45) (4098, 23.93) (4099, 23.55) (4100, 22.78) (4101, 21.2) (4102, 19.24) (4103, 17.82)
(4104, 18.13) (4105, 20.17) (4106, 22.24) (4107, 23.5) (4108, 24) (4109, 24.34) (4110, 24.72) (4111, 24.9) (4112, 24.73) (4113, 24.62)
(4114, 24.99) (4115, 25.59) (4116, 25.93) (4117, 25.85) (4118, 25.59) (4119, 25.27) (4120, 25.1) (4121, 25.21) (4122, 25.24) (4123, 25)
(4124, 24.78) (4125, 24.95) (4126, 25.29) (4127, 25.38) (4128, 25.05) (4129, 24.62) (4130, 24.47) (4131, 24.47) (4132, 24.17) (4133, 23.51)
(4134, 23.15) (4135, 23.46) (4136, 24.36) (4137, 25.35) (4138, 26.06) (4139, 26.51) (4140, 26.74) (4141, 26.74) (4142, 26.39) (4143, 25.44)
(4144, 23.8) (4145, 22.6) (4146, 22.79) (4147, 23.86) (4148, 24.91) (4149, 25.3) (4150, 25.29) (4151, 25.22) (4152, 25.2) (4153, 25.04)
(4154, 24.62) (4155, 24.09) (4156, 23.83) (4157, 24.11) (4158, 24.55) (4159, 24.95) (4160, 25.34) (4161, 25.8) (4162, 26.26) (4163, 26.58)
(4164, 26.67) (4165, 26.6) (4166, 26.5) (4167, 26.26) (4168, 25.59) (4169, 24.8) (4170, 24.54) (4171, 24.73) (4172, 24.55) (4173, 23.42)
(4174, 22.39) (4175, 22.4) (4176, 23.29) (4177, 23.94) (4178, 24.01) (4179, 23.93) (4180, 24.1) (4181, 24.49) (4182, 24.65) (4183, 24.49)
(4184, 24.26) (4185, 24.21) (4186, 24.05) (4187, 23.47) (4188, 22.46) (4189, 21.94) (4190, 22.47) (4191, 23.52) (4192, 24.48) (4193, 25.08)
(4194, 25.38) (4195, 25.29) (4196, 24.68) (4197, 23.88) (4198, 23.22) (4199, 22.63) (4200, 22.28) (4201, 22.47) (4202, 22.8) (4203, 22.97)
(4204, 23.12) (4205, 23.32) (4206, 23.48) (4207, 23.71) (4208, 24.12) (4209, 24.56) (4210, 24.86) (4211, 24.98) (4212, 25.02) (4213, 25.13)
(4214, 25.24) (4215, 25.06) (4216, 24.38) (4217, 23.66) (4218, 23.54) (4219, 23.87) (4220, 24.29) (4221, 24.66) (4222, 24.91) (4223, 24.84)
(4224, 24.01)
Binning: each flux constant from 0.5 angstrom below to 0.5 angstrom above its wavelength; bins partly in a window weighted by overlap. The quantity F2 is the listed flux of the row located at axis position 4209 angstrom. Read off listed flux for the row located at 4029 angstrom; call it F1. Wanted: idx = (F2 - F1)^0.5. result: 0.5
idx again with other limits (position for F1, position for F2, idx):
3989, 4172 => 1.4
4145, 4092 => 2.1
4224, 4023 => 0.9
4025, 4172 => 0.7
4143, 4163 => 1.1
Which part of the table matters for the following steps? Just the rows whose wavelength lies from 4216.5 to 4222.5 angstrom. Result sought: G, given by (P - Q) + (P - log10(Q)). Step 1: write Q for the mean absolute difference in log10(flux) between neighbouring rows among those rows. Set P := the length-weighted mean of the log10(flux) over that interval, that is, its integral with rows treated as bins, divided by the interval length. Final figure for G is 5.03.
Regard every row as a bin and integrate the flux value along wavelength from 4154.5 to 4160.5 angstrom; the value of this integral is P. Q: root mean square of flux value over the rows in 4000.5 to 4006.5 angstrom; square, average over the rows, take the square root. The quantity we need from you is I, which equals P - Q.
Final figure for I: 123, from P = 147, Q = 24.0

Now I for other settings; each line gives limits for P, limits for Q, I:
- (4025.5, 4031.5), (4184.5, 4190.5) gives 120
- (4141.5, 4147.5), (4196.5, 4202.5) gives 122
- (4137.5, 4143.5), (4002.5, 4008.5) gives 134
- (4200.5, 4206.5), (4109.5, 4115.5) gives 113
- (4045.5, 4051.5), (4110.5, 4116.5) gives 105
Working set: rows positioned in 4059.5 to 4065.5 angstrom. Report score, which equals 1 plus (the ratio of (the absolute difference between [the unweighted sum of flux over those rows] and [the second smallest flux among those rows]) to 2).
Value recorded 58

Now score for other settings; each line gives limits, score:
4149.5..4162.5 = 151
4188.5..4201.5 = 144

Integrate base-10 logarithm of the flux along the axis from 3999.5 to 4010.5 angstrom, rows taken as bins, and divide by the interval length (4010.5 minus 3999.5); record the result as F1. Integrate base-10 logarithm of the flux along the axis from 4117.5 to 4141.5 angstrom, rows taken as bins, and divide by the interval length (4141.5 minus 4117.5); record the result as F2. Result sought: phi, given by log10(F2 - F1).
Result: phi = -1.60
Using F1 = 1.37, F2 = 1.40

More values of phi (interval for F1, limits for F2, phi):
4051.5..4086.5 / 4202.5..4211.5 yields -1.80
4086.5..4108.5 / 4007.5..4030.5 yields -2.00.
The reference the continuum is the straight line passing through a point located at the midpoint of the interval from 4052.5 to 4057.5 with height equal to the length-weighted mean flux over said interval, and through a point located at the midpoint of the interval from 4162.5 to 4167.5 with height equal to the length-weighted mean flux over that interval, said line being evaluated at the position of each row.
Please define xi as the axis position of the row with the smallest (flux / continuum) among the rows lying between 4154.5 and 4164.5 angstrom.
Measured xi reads 4156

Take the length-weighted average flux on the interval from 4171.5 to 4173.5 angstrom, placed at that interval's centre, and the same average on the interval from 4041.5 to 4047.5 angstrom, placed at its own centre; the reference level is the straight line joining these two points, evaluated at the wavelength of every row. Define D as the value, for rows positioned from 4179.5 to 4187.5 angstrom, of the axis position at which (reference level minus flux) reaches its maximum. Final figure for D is 4187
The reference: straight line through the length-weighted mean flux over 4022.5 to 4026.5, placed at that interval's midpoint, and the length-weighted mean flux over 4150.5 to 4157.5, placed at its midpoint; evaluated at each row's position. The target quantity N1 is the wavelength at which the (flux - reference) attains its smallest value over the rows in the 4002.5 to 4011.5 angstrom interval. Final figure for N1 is 4007 angstrom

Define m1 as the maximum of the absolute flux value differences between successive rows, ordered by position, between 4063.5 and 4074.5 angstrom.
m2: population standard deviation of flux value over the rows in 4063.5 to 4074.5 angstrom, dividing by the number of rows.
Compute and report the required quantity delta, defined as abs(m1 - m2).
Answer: 0.02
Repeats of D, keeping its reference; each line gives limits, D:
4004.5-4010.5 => 4007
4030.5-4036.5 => 4034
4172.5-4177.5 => 4174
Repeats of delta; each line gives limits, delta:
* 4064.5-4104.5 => 0.22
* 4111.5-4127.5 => 0.23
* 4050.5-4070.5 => 0.07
